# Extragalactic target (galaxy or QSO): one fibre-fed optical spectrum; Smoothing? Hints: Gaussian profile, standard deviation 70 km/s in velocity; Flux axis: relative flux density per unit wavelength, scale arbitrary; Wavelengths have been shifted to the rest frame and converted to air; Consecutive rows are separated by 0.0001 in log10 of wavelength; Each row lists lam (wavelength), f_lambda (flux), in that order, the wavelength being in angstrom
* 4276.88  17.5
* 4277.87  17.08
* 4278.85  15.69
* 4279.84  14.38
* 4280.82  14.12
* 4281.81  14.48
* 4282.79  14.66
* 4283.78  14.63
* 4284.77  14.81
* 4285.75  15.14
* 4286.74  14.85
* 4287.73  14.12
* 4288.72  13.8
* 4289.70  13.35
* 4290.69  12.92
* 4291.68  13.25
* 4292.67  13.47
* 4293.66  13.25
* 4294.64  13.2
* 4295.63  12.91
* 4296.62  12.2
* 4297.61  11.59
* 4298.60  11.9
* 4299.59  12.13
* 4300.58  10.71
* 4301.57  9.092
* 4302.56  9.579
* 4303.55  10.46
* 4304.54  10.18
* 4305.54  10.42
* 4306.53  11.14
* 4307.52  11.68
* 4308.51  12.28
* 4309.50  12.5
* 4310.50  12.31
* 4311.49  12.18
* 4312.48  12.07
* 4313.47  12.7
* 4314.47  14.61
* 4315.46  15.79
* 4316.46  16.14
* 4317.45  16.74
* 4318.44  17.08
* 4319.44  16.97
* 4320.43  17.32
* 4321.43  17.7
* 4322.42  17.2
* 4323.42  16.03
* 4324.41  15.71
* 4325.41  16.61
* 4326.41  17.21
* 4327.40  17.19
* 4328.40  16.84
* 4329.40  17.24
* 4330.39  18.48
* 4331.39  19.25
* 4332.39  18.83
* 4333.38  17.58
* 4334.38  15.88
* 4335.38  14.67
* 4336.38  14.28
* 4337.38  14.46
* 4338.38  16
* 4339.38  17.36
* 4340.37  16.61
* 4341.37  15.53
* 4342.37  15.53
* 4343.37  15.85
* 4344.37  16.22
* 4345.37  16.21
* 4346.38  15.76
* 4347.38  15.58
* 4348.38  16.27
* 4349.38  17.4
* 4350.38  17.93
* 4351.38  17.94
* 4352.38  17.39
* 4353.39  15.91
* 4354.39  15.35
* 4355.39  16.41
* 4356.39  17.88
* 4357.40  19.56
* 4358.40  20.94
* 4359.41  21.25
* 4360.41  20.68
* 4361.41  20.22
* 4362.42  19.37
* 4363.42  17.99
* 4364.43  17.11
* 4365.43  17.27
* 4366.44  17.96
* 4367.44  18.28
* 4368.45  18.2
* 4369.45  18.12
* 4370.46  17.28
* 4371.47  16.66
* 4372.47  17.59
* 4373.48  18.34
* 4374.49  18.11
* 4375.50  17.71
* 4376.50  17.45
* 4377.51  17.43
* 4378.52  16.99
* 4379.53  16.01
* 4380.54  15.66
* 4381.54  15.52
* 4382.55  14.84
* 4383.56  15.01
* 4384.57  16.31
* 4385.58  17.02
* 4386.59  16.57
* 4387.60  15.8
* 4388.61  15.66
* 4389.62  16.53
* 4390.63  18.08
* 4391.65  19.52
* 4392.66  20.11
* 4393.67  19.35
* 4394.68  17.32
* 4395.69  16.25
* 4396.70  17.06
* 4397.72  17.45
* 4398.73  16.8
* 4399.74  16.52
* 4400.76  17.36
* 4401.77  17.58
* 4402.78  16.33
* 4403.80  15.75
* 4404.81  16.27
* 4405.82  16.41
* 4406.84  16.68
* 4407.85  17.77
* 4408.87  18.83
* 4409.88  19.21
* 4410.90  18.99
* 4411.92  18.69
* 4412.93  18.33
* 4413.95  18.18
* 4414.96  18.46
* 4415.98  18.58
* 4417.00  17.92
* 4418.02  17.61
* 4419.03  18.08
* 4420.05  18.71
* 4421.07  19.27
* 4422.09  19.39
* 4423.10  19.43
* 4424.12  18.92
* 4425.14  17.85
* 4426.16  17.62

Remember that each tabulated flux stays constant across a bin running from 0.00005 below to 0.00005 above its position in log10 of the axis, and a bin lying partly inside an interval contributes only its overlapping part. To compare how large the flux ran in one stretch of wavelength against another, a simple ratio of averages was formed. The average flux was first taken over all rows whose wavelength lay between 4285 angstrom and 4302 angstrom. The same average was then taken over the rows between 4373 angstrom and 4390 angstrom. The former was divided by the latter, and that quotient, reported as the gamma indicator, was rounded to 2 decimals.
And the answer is 0.78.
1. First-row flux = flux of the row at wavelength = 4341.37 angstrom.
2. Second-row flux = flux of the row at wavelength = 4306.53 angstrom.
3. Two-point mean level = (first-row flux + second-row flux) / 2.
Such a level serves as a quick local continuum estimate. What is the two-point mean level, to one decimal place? 13.3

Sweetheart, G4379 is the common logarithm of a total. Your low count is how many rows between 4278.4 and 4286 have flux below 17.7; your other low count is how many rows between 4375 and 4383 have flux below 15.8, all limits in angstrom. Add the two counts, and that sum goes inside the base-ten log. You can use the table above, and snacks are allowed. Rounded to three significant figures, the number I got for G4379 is 1.04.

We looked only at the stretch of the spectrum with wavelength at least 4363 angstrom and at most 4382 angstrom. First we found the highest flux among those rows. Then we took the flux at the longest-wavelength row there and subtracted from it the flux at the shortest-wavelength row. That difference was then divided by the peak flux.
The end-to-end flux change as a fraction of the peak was -0.13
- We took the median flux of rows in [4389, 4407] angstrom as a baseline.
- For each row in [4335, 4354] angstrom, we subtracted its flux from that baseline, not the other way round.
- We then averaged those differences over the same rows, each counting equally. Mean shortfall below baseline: 1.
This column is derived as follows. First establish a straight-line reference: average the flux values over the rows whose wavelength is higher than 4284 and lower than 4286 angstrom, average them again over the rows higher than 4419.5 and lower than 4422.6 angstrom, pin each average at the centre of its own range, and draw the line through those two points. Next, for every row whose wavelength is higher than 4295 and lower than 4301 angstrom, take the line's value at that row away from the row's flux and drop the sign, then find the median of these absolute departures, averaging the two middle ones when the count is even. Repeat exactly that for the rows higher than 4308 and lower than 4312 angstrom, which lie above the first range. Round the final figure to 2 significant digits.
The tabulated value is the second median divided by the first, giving 1.0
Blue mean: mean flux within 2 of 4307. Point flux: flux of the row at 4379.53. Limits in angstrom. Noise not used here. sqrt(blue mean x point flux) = 13.5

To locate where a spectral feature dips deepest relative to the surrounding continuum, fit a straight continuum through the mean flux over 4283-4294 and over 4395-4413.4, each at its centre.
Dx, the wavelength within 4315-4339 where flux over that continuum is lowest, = 4336.38 angstrom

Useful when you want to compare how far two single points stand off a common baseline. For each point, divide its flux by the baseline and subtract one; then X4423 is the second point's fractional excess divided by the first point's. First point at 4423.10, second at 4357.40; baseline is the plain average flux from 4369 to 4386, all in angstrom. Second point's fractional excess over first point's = 1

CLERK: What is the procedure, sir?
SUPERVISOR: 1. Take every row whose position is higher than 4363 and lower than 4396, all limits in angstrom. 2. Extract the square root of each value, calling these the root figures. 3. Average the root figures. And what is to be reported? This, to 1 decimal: 4.1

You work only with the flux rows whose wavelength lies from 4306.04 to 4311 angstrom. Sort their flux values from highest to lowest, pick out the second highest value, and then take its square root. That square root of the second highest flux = 3.51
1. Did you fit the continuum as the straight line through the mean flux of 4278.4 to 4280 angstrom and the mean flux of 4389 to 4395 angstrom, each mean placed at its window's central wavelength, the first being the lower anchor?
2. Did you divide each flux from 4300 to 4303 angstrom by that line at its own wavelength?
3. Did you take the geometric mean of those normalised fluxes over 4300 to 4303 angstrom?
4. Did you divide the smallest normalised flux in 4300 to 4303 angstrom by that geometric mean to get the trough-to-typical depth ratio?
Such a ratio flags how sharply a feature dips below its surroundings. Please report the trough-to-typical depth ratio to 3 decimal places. 0.931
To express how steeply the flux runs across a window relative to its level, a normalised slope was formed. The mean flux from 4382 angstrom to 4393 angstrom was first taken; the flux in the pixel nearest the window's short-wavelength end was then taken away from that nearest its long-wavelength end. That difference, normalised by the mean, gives 0.31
